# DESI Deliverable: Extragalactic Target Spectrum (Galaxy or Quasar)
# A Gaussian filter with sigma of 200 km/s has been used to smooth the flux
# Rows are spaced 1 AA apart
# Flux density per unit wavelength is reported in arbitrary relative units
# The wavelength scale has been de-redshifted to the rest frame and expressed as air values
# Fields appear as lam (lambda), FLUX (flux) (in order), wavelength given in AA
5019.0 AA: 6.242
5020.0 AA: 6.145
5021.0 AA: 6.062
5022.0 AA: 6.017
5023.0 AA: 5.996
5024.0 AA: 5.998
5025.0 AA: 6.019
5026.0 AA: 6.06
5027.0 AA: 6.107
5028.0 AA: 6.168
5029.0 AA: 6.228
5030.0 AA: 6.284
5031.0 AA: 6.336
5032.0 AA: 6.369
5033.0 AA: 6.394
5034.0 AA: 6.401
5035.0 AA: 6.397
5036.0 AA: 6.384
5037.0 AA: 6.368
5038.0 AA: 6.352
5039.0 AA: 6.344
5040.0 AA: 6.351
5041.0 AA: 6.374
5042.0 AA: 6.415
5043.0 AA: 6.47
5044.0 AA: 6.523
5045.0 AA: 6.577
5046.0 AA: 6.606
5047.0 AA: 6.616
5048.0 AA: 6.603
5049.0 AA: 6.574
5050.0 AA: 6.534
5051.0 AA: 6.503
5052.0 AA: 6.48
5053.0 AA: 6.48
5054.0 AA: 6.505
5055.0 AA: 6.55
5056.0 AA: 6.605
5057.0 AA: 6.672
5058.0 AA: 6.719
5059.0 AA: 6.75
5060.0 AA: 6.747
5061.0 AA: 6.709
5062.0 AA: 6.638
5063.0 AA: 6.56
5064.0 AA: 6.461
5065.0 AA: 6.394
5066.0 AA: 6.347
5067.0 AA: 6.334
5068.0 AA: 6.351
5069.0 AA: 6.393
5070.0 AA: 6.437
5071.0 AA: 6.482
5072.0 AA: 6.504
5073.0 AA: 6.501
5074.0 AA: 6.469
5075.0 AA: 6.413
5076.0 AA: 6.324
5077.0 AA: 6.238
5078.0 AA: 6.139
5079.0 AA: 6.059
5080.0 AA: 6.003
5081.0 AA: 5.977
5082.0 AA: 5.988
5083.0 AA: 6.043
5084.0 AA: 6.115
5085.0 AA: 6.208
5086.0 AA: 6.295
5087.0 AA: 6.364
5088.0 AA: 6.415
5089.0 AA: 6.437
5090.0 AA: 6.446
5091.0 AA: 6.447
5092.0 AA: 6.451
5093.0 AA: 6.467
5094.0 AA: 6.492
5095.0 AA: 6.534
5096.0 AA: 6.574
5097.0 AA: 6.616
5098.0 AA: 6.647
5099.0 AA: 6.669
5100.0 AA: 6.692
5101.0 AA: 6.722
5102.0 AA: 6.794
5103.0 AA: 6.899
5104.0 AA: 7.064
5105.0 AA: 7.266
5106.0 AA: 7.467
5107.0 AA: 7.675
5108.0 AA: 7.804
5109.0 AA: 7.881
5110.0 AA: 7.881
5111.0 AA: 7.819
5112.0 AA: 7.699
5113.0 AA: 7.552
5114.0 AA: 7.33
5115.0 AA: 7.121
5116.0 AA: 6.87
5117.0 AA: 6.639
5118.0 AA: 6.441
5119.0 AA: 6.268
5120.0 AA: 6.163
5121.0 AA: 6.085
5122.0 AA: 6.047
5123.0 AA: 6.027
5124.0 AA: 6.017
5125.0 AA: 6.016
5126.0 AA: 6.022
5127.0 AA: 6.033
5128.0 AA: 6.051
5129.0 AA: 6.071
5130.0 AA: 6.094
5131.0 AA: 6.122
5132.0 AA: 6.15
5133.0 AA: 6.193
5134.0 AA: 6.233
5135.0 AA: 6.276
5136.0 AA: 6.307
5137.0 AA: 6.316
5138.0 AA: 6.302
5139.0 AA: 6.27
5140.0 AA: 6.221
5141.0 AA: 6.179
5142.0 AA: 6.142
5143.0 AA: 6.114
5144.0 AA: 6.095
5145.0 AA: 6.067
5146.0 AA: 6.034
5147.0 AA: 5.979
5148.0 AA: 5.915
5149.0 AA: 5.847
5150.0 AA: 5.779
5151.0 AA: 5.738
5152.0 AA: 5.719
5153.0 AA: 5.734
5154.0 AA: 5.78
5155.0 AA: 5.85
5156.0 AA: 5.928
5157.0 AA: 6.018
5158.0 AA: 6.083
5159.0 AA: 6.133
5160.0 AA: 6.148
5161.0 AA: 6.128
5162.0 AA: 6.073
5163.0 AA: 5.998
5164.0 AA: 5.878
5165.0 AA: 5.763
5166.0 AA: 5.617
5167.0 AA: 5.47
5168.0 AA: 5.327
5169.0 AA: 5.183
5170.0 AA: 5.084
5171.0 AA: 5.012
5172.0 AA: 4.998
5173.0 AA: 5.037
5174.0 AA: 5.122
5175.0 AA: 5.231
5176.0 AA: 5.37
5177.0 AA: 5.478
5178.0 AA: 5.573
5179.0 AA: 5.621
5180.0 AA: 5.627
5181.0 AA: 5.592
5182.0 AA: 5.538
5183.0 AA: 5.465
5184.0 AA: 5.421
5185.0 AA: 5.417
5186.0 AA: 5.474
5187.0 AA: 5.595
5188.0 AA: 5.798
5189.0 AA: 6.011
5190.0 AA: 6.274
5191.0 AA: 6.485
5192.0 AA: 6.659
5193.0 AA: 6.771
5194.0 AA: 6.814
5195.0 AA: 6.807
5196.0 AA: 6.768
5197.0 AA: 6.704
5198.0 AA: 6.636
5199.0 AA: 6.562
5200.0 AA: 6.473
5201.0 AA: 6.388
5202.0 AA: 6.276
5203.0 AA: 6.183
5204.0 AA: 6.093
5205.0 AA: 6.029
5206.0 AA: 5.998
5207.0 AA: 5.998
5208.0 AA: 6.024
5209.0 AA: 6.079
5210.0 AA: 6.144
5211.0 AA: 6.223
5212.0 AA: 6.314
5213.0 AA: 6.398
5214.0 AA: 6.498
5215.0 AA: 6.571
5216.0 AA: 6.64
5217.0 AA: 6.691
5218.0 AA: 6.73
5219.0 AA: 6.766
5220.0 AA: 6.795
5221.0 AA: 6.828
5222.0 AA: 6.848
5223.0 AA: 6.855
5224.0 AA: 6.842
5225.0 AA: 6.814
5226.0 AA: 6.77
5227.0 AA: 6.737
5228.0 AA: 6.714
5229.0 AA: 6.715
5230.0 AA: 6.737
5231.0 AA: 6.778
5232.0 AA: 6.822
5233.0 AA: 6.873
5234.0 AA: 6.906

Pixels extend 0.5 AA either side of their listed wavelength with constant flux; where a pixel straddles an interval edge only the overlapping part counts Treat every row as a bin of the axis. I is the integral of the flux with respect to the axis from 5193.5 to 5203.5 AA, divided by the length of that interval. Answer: 6.56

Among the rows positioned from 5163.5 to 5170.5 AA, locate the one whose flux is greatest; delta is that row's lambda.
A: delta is 5164.0 AA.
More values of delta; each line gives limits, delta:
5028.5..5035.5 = 5034.0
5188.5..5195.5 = 5194.0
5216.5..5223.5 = 5223.0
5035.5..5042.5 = 5042.0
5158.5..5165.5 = 5160.0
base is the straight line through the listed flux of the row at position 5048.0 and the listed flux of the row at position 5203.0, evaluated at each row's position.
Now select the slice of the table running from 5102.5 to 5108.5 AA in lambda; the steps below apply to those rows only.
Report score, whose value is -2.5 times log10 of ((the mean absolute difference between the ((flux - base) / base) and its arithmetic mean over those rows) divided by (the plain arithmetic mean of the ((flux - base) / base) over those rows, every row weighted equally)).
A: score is 1.2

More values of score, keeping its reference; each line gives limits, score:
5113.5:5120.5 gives -0.3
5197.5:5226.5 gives 0.1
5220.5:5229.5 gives 2.9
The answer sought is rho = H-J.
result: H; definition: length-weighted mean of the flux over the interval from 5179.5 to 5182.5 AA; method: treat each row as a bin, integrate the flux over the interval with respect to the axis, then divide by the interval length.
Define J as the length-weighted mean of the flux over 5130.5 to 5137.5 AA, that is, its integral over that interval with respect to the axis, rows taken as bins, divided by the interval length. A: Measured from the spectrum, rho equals -0.6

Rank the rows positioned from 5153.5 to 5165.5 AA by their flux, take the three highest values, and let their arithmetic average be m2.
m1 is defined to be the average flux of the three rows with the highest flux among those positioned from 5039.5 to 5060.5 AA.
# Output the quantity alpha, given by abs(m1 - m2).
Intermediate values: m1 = 6.7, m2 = 6.14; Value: 0.6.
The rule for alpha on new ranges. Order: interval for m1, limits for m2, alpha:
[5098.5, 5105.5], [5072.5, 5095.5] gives 0.6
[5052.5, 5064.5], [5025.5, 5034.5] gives 0.4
